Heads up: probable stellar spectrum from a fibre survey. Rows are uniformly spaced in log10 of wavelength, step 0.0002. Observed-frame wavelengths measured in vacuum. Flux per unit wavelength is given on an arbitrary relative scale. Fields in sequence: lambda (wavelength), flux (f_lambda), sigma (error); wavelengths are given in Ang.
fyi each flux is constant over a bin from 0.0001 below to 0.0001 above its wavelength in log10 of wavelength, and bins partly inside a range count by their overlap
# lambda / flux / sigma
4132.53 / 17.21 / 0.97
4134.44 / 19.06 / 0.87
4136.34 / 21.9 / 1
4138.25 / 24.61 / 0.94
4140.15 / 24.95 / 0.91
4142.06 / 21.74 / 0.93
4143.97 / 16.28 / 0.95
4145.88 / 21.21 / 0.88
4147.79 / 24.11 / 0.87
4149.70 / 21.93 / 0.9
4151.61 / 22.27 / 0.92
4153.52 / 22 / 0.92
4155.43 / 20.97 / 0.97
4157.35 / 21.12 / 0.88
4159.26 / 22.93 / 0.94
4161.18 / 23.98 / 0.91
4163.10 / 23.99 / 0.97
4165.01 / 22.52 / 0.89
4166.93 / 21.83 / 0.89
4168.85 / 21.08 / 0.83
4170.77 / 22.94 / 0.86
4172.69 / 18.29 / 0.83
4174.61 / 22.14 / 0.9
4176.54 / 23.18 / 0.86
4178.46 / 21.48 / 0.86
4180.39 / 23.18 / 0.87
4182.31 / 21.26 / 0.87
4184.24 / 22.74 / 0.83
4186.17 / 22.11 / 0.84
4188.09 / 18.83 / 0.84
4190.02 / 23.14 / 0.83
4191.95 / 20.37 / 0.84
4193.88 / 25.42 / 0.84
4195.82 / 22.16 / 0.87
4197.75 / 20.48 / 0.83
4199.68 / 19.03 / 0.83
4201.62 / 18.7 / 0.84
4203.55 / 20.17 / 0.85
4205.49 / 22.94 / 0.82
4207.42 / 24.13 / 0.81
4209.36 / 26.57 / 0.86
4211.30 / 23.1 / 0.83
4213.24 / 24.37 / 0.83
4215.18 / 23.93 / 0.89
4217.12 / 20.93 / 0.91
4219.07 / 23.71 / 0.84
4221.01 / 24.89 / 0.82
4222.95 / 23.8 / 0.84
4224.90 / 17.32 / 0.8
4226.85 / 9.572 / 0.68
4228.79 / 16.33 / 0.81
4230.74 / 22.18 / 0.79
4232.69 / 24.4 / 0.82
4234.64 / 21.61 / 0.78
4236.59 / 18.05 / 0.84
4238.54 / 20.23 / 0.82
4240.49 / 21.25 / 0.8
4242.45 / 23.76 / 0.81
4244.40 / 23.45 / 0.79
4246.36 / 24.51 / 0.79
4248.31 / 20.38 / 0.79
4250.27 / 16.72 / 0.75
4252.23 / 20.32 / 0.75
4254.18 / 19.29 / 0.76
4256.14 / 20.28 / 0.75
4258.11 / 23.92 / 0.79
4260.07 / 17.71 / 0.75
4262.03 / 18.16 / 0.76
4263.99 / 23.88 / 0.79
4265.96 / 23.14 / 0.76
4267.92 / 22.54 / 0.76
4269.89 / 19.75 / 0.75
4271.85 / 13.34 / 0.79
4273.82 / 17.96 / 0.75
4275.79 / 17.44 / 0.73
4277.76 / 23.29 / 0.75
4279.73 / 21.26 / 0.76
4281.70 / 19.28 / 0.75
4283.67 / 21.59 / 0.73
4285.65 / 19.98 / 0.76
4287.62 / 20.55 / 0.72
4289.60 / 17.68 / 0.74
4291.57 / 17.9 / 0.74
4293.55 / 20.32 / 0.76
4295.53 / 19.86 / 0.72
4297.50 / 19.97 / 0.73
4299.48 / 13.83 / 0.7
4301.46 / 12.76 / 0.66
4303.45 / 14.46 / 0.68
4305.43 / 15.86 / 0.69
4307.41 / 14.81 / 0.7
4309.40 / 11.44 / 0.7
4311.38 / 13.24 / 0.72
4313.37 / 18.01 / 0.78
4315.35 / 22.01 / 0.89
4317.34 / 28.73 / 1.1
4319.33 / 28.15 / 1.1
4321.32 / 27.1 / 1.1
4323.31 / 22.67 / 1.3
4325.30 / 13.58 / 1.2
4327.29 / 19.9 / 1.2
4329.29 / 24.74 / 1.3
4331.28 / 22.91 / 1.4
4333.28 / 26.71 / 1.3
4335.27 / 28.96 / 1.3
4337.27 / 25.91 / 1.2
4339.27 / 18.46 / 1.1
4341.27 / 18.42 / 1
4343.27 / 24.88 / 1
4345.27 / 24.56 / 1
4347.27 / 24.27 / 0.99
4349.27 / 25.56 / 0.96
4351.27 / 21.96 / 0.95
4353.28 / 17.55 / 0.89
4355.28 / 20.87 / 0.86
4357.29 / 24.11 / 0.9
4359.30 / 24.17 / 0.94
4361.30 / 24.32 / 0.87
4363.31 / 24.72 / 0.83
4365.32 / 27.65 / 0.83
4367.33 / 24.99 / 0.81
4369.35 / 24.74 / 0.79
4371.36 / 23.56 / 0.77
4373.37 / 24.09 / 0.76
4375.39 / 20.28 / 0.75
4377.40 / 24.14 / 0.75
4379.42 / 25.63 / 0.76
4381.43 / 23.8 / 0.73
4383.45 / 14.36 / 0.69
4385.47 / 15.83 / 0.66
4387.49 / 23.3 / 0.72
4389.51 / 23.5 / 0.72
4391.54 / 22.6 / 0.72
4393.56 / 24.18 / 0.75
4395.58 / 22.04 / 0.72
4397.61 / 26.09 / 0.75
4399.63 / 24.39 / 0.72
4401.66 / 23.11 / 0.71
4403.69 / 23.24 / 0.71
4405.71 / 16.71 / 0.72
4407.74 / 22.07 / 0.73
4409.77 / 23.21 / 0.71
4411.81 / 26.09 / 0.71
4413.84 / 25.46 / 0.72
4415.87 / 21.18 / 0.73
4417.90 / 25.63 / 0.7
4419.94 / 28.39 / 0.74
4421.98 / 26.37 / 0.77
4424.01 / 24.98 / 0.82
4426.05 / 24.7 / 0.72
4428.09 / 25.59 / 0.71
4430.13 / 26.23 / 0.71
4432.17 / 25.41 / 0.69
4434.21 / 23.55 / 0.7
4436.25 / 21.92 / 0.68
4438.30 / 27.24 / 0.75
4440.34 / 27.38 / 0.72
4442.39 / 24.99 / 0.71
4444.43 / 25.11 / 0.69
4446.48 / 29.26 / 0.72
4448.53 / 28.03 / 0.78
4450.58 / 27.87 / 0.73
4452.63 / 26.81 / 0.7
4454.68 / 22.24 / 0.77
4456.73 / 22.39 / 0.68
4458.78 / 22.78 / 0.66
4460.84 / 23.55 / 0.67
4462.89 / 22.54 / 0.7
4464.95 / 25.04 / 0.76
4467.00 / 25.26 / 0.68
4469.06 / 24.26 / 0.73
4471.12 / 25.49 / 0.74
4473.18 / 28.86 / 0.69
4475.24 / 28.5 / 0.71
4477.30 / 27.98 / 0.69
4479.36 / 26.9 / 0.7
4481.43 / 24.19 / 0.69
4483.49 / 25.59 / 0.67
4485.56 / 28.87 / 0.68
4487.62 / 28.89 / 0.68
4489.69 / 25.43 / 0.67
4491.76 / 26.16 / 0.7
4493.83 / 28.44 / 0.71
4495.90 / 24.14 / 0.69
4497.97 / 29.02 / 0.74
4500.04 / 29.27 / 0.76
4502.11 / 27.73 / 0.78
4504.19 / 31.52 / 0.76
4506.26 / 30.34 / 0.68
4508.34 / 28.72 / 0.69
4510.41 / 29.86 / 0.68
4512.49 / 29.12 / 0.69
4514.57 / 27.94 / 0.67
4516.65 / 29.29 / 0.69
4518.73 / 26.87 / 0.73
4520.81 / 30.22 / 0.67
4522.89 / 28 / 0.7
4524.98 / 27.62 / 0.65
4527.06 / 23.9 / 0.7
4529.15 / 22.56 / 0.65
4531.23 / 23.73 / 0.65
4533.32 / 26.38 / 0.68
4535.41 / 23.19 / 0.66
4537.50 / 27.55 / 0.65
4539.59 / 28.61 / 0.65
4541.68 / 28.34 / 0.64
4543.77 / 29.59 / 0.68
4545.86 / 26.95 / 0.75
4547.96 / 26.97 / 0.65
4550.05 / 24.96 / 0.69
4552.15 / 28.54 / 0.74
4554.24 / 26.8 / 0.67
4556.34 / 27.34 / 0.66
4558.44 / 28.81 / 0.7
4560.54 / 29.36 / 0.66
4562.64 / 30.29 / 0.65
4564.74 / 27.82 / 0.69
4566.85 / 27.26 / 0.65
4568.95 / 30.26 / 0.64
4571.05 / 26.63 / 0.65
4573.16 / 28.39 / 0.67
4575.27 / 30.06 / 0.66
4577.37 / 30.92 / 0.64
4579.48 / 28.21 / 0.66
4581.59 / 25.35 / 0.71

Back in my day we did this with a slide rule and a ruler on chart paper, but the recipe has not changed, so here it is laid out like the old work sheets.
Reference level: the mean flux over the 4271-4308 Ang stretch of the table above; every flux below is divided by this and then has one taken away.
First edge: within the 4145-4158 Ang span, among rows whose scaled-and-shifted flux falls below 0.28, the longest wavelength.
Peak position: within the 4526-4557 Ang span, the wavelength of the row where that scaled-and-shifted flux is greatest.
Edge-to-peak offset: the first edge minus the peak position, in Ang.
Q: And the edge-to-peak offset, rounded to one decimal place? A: -386.4 Ang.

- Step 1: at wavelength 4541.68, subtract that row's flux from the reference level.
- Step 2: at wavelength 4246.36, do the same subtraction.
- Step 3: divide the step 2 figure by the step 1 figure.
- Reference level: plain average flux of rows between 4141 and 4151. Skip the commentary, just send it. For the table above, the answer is 0.47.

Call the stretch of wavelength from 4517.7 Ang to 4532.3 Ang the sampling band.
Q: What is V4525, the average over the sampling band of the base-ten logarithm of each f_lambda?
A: 1.41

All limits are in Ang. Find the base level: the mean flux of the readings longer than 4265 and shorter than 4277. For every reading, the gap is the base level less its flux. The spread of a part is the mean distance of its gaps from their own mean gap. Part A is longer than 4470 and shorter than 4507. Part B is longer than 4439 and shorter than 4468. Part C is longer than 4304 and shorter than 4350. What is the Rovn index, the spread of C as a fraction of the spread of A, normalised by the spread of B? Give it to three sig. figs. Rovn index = 1.40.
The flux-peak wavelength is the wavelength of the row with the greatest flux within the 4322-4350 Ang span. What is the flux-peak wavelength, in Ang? 4335.27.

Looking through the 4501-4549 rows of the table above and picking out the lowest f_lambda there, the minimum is 22.56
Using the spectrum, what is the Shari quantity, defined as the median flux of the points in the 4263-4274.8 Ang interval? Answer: 21.1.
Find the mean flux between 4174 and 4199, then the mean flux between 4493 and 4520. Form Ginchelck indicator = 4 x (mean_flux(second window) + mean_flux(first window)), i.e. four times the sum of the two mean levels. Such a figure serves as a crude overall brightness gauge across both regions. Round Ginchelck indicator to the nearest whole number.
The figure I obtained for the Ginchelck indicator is 203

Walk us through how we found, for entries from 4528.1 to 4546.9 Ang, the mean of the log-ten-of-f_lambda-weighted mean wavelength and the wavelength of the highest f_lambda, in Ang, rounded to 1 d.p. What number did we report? 4540.7 Ang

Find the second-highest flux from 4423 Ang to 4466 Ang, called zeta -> 28.03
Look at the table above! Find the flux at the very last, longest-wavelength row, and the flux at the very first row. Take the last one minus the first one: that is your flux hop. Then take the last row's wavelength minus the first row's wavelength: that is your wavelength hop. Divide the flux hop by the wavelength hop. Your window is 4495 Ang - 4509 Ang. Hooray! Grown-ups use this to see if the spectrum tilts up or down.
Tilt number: 0.37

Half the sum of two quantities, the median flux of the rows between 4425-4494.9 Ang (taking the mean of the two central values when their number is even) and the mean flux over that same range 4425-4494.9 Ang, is 25.7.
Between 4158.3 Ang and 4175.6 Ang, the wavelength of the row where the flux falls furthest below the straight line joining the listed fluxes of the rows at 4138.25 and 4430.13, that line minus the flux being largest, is 4172.69 Ang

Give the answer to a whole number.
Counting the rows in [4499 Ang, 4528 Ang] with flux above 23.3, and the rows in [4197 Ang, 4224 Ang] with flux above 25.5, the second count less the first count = -13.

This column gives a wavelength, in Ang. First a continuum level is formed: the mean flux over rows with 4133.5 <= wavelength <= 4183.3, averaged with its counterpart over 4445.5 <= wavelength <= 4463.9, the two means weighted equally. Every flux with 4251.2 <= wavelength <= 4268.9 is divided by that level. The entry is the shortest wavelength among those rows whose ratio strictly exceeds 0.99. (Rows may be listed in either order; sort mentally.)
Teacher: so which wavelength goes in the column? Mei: 4258.11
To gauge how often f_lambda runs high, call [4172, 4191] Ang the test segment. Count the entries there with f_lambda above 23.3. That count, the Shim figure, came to 0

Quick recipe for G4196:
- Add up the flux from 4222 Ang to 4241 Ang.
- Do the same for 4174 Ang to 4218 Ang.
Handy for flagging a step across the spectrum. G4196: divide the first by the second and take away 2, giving -1.62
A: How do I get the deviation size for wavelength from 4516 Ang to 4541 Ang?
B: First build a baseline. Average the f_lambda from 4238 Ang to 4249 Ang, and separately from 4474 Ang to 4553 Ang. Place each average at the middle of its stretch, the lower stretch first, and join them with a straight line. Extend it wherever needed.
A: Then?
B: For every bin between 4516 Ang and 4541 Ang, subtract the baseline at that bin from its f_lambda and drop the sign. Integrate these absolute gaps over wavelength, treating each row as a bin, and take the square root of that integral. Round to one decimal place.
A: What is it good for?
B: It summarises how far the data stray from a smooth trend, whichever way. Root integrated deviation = 7.3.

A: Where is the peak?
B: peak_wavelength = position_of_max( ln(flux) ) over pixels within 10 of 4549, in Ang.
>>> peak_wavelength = 4543.77 Ang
